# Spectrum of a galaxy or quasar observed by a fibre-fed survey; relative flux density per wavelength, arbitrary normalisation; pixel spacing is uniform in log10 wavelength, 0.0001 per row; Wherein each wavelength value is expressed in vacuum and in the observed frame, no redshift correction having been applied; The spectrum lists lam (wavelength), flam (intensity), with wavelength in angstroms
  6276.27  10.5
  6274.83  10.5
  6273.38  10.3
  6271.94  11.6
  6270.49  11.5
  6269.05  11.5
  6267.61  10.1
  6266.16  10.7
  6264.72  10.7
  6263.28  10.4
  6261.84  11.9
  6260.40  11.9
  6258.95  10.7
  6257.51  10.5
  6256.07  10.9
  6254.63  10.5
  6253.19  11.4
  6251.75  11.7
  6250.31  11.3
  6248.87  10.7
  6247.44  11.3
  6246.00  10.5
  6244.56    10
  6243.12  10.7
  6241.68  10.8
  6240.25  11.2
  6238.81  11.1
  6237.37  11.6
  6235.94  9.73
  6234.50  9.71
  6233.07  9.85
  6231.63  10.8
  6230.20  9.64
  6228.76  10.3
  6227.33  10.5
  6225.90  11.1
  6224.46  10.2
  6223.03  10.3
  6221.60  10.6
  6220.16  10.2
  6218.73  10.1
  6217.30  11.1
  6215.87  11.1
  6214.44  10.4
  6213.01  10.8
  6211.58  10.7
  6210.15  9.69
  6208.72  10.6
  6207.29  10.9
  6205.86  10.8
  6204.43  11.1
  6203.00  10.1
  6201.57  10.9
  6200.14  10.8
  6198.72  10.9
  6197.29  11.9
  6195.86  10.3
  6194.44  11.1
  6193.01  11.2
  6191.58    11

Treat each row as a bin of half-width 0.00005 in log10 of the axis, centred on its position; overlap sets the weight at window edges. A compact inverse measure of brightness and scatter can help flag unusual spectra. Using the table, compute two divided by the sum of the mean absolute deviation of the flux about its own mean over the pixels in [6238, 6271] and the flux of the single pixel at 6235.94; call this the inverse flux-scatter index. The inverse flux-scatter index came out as 0.196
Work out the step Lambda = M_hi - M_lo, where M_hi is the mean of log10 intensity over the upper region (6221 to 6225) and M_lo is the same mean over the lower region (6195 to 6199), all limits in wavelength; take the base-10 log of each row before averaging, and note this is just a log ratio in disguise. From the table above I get -0.026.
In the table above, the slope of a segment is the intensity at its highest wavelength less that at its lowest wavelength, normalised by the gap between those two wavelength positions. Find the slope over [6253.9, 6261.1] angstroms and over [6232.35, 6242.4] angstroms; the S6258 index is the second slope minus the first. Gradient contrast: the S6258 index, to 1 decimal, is -0.1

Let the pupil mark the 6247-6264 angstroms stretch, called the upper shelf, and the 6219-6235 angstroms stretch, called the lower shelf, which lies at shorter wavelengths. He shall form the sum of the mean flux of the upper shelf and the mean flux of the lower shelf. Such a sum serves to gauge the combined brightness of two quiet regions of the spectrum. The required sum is 21.4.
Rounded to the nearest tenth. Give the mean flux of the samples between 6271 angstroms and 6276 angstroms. 10.8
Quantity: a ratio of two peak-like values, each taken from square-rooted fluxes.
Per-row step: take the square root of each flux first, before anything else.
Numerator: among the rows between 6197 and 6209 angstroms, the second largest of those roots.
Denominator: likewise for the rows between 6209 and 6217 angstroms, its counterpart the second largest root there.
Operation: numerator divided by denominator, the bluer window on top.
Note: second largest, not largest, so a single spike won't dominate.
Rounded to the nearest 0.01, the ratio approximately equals 1.01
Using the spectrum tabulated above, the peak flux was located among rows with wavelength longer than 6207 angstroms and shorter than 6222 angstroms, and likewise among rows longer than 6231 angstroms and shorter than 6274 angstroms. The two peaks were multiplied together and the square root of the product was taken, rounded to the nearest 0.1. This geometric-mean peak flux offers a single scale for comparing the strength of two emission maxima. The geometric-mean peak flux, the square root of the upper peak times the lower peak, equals 11.5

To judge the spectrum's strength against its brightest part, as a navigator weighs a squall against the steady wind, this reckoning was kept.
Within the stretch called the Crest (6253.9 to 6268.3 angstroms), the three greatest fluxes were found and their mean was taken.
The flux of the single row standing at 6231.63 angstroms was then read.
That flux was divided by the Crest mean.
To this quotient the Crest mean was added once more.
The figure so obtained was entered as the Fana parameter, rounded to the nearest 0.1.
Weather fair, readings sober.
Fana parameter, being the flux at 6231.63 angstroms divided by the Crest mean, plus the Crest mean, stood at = 12.5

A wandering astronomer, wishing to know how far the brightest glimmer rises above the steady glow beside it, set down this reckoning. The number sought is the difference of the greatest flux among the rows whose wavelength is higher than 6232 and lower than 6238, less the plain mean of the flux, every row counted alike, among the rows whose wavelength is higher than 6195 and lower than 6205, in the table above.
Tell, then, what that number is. 0.74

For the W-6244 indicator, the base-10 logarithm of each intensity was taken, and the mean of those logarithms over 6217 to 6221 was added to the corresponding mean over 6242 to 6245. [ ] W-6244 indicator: 2.03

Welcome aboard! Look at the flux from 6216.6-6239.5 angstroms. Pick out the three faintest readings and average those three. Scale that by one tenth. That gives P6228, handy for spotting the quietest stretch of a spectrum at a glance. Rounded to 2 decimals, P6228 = 0.97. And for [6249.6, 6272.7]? 1.03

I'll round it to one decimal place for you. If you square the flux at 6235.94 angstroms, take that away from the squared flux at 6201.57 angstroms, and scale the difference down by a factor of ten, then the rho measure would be 2.4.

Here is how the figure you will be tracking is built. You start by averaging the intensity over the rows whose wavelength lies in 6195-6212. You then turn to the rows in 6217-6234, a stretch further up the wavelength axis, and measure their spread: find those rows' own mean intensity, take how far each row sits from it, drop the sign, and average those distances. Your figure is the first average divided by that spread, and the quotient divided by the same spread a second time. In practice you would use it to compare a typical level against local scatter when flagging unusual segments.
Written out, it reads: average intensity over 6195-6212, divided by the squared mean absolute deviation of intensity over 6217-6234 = 84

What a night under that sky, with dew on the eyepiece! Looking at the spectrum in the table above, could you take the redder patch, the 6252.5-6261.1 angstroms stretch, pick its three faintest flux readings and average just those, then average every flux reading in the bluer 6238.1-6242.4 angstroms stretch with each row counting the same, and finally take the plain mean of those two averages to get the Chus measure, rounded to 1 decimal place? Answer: 10.8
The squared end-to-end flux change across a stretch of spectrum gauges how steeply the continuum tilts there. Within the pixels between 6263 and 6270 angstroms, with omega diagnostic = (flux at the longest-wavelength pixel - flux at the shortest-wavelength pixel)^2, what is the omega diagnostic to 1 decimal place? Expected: 1.2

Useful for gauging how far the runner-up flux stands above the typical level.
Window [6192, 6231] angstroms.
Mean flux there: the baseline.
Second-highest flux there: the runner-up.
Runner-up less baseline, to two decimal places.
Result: 0.56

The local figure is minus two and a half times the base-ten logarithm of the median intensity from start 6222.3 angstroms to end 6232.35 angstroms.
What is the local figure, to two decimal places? -2.53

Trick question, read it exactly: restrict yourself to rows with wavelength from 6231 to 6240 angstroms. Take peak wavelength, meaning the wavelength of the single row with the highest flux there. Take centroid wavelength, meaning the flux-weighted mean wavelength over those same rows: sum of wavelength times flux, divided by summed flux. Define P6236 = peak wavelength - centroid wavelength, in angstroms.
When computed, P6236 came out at 2.1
